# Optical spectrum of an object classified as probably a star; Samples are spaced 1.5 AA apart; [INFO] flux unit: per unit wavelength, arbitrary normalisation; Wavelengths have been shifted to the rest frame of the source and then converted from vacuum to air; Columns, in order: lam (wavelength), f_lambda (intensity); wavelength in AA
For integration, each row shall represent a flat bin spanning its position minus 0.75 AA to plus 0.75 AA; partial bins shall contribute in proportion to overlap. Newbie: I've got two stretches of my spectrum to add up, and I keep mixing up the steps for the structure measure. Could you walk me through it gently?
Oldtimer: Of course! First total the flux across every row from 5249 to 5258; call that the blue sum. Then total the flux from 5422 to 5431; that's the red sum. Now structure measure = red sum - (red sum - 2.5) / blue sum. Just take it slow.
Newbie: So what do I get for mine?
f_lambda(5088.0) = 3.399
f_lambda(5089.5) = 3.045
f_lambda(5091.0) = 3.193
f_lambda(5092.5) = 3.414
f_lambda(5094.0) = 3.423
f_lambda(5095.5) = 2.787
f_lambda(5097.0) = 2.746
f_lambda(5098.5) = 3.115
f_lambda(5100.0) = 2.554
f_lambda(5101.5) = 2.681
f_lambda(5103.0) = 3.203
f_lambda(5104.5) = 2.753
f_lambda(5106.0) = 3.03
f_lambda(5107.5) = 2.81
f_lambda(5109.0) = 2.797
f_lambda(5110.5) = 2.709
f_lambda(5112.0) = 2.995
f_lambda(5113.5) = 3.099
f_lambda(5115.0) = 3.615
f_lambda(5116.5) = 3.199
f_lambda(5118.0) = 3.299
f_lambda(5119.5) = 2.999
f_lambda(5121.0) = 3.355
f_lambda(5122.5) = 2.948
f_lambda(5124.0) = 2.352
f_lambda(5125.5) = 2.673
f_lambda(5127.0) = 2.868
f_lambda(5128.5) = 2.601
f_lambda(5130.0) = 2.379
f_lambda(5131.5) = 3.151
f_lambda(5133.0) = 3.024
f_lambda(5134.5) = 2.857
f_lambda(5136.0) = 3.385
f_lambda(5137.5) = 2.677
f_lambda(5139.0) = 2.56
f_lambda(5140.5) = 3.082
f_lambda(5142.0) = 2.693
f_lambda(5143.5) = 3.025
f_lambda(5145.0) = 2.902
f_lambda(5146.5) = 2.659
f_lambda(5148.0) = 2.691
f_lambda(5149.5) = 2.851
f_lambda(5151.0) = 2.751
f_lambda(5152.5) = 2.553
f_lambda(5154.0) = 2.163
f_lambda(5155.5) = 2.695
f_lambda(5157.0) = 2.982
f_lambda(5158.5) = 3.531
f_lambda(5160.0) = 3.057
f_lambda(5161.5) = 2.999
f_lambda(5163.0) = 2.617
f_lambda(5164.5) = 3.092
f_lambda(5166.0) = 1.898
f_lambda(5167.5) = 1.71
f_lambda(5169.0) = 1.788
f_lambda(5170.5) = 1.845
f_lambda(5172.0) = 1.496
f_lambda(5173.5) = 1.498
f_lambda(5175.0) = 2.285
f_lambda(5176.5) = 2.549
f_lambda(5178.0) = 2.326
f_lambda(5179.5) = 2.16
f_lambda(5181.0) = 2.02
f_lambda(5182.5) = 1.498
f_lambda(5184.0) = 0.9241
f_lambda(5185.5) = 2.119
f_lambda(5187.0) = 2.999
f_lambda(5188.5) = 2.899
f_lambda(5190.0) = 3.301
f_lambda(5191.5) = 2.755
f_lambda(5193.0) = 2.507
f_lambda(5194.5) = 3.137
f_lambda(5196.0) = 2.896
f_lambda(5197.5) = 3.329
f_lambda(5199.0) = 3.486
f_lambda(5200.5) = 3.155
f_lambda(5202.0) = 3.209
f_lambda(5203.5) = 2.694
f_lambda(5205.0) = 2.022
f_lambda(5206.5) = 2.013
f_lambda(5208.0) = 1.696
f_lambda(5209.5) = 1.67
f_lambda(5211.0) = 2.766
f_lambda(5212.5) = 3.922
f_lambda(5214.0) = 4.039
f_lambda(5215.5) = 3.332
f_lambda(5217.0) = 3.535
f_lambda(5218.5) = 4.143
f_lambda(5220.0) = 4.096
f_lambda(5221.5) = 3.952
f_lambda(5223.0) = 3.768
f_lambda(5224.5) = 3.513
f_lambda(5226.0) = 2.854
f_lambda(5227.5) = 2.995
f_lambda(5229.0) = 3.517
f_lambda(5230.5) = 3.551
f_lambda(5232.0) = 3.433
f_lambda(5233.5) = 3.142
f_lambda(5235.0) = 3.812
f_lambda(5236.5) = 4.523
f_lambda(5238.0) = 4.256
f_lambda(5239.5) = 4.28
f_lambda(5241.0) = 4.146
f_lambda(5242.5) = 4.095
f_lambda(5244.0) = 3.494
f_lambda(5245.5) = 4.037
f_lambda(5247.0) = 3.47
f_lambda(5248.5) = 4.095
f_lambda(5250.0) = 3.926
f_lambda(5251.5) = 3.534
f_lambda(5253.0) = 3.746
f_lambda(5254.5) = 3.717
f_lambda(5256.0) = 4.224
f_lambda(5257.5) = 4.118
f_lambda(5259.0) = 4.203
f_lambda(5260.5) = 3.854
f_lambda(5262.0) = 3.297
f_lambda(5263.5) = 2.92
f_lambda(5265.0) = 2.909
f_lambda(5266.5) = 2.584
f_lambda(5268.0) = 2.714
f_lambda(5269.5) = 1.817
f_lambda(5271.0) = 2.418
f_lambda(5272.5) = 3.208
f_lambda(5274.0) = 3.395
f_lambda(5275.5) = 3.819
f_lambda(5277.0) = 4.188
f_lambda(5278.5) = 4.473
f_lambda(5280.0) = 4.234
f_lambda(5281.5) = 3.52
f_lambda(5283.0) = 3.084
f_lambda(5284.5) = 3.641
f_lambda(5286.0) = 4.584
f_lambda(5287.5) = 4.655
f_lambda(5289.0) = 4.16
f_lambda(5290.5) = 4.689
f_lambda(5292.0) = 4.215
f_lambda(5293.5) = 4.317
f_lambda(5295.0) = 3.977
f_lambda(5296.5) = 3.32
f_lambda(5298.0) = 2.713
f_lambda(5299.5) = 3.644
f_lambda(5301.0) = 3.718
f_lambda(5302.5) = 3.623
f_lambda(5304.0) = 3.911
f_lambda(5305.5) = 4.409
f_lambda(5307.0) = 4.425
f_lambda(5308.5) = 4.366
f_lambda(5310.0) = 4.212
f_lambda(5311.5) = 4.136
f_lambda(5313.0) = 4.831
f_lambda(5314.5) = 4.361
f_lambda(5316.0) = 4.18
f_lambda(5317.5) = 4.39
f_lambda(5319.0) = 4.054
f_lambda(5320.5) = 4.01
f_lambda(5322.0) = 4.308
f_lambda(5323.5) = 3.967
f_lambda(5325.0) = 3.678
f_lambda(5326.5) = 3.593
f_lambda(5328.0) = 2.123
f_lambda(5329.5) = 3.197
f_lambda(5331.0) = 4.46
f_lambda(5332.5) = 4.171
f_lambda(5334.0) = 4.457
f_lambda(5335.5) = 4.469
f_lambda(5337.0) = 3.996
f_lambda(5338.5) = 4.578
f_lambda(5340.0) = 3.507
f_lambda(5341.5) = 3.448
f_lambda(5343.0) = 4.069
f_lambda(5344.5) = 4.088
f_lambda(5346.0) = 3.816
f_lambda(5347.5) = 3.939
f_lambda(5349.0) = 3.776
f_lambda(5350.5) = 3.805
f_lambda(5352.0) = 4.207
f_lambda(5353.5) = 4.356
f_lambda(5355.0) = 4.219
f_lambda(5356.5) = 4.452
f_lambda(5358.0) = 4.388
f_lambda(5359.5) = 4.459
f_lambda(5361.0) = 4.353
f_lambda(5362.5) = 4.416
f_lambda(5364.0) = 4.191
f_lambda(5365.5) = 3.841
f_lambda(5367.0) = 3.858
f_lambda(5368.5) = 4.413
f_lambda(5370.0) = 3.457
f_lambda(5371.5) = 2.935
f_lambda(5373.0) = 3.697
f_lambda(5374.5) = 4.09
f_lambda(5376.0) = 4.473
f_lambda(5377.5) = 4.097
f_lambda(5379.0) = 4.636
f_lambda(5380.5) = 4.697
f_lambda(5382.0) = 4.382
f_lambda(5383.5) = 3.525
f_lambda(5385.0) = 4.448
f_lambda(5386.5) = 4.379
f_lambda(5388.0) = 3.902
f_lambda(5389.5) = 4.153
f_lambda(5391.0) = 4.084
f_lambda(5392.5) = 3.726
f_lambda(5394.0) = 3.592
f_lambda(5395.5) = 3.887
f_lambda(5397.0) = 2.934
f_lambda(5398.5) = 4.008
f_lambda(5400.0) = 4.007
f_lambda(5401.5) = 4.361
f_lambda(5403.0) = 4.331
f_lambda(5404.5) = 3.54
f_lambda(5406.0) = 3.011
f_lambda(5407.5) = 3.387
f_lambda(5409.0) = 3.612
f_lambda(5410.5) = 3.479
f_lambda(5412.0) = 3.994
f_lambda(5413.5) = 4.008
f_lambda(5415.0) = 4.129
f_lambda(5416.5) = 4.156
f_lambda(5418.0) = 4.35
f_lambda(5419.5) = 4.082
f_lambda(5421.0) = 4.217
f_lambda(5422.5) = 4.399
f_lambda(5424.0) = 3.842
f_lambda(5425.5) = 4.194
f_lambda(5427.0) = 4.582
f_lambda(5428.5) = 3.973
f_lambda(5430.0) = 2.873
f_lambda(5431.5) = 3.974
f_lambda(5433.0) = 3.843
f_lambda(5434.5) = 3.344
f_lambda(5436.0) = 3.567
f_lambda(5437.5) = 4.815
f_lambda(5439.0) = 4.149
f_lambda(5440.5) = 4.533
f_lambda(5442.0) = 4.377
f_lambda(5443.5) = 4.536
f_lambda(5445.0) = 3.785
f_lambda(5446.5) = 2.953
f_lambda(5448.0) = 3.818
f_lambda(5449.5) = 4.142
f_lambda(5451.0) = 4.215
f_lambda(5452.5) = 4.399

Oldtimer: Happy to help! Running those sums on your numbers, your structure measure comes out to 23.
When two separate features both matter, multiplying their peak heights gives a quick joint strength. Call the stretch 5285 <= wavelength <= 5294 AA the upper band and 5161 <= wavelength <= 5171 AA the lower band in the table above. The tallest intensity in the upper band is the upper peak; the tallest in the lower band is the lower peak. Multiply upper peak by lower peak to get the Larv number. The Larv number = 14.5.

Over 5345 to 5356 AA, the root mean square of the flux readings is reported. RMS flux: 4.0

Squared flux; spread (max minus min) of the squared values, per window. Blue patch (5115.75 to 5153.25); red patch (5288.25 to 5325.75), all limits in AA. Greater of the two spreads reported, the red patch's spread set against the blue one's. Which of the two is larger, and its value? 16.0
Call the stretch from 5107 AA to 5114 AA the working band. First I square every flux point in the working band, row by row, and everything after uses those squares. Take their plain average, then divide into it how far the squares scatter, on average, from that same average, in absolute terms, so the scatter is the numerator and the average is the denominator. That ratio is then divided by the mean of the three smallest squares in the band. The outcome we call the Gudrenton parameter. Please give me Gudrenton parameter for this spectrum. 0.012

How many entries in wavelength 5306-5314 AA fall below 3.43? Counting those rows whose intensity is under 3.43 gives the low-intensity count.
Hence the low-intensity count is 0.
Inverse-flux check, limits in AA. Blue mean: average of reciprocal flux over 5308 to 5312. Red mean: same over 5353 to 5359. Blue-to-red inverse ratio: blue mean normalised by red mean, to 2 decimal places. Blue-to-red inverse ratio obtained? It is 1.03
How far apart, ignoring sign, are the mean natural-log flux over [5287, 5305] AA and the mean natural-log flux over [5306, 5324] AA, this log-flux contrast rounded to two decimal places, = 0.10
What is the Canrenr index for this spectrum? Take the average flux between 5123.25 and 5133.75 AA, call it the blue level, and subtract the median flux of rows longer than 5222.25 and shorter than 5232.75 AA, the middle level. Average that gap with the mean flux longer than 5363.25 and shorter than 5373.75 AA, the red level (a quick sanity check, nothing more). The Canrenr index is 1.49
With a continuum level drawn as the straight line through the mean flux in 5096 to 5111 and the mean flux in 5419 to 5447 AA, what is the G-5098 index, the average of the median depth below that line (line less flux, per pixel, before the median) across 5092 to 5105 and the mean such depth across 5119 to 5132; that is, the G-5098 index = 0.1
